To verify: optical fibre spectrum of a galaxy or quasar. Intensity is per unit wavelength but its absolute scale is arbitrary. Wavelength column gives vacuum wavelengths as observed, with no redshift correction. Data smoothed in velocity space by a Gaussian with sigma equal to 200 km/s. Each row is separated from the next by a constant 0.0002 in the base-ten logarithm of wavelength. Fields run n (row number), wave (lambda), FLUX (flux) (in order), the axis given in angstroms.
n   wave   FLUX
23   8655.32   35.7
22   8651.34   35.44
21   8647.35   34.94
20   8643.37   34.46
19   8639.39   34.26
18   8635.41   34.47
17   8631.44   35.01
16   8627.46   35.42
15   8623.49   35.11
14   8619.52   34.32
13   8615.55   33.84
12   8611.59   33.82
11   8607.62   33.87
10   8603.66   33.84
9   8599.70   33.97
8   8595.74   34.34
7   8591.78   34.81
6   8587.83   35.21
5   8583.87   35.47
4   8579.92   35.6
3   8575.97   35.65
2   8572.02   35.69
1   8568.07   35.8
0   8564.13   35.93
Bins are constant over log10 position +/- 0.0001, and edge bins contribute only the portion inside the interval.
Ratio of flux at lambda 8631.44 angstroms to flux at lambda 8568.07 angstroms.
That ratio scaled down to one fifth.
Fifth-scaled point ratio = 0.196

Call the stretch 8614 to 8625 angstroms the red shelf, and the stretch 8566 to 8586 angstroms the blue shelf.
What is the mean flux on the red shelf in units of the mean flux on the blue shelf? 0.966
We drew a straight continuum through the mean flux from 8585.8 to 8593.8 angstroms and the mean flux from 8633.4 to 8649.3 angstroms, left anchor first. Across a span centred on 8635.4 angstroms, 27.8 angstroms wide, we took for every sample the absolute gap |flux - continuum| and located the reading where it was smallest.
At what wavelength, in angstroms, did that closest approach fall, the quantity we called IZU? 8643.37 angstroms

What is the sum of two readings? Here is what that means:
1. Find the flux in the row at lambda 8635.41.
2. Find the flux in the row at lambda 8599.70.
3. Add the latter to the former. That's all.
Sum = 68.4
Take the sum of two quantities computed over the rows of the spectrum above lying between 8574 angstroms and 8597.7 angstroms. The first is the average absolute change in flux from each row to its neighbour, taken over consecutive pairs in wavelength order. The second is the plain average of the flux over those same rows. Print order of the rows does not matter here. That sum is 35.44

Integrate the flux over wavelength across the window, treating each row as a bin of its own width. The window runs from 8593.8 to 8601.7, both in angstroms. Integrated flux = 270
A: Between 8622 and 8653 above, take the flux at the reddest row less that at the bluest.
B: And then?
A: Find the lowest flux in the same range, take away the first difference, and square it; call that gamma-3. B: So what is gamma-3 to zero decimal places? 1151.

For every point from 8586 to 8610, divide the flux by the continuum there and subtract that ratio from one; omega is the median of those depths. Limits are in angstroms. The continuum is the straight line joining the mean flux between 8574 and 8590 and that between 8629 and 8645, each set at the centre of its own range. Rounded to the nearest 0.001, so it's 0.030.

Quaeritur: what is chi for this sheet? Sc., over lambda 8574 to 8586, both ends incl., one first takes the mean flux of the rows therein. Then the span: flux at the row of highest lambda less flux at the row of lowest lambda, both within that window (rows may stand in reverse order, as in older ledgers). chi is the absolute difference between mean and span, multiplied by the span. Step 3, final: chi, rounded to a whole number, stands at -6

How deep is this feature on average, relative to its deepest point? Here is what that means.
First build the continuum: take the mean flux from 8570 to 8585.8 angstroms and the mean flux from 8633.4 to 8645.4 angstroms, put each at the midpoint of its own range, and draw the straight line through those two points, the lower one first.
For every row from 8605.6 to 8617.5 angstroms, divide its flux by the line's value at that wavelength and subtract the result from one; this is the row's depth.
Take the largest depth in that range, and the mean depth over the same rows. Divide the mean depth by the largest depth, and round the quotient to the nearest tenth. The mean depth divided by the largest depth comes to 1.0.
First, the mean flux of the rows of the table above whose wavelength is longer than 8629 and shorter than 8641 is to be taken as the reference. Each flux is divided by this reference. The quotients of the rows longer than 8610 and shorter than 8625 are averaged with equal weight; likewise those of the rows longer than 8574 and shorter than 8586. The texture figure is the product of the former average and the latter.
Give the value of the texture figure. 1.02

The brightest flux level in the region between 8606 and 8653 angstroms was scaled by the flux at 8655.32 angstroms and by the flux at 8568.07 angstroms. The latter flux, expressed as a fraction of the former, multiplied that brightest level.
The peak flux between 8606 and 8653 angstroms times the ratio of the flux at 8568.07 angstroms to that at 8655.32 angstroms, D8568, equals 35.5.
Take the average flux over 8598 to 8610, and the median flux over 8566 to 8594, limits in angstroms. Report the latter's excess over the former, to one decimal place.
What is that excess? 1.7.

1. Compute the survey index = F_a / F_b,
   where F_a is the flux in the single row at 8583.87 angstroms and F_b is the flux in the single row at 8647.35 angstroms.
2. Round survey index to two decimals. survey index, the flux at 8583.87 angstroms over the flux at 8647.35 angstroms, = 1.02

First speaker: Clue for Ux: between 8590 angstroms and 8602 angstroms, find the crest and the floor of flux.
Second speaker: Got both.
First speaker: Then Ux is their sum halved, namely 34.4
